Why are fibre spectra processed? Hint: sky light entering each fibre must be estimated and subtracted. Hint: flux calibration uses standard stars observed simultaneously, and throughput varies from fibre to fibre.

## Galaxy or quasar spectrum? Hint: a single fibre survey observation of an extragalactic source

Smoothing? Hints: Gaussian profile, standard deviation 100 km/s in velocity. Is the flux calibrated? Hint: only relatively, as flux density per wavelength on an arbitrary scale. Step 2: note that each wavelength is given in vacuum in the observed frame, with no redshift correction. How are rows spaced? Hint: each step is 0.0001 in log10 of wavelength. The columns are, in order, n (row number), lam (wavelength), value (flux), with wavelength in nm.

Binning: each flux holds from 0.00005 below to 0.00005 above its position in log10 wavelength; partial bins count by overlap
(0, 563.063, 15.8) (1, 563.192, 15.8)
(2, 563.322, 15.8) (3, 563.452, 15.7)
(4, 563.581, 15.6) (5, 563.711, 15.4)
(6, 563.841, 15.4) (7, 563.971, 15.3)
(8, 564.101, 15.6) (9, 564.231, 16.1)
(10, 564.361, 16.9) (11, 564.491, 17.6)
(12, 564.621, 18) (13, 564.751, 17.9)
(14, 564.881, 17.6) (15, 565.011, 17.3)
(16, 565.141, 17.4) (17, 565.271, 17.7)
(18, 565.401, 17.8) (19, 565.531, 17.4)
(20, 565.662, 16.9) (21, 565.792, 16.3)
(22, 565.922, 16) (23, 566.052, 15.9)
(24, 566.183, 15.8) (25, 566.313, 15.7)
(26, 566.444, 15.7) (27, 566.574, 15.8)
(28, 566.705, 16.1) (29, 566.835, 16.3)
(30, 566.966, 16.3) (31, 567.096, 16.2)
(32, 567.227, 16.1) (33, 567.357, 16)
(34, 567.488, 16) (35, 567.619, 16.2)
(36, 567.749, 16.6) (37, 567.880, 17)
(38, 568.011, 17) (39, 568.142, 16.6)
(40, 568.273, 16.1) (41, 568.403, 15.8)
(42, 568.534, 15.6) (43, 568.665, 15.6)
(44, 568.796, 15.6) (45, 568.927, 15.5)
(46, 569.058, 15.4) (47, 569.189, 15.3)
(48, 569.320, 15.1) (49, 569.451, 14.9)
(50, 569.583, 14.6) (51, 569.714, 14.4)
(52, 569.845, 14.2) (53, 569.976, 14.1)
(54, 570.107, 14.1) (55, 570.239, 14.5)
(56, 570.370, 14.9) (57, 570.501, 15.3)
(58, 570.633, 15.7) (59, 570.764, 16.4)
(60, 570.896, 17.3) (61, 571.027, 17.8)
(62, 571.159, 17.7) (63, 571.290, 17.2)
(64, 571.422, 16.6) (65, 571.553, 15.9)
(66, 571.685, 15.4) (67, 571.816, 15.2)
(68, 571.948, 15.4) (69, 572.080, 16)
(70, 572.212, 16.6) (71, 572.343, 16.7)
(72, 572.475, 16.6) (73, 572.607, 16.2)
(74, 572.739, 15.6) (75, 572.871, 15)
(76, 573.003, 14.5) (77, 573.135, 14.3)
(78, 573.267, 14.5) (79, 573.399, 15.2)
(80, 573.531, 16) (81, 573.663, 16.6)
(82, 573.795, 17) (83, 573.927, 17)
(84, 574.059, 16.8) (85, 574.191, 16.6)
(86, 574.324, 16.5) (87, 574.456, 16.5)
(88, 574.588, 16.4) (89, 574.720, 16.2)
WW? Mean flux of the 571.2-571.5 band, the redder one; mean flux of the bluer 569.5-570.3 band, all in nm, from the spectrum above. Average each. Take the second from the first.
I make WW 2.6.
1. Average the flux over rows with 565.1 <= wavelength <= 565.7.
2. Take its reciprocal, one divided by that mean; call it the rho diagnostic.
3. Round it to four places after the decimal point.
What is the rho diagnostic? 0.0573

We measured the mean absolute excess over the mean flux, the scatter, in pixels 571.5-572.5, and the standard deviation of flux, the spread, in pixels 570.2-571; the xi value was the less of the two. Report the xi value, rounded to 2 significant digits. 0.50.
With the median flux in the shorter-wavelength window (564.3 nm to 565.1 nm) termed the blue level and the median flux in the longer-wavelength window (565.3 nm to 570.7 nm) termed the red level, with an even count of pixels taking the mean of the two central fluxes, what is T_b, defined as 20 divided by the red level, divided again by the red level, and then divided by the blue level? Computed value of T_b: 0.0046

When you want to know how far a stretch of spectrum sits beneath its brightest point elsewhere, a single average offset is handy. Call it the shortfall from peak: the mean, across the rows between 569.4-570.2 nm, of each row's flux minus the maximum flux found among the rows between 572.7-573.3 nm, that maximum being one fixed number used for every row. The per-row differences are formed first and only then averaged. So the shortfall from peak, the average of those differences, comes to -1.2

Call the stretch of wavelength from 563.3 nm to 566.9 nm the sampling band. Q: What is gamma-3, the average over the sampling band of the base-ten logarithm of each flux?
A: 1.22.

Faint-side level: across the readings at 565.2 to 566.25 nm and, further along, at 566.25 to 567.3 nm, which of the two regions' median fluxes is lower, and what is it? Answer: 16.1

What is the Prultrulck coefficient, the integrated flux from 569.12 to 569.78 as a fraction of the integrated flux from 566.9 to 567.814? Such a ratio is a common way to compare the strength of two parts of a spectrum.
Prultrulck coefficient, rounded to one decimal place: 0.7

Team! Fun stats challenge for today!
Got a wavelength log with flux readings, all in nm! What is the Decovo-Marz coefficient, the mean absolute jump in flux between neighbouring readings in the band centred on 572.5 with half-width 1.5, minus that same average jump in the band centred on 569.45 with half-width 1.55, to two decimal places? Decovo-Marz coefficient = 0.14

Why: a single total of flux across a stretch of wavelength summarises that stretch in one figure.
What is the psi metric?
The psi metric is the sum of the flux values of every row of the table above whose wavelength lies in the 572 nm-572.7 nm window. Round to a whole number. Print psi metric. 82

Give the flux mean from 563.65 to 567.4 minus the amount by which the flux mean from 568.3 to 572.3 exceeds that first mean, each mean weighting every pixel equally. 17.4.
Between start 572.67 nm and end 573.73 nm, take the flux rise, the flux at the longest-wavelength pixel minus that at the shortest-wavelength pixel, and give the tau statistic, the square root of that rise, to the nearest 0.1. 1.0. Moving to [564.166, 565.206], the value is 1.1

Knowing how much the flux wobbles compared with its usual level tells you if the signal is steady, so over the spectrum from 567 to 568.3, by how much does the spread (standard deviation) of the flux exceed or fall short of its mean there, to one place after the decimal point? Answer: -16.0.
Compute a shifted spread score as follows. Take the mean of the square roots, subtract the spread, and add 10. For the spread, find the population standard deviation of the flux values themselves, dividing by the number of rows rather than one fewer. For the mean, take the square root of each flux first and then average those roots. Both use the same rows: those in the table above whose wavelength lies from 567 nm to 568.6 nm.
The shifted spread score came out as 13.6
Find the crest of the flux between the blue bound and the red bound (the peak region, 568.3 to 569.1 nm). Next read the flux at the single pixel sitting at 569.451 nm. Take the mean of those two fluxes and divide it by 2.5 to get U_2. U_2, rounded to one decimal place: 6.1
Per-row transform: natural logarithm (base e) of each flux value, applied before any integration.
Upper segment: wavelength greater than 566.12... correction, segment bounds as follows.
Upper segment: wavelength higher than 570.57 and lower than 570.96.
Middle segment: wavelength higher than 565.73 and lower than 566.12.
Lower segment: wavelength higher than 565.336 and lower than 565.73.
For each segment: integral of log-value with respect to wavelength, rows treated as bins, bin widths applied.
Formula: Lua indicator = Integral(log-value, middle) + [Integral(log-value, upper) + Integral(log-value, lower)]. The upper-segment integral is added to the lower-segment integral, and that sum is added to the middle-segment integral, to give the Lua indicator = 3.30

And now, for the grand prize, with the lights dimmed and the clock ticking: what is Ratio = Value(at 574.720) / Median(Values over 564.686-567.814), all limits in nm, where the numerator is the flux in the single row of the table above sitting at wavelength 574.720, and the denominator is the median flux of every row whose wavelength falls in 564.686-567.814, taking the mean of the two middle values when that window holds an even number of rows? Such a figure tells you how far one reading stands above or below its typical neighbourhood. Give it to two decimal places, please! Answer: 1.00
